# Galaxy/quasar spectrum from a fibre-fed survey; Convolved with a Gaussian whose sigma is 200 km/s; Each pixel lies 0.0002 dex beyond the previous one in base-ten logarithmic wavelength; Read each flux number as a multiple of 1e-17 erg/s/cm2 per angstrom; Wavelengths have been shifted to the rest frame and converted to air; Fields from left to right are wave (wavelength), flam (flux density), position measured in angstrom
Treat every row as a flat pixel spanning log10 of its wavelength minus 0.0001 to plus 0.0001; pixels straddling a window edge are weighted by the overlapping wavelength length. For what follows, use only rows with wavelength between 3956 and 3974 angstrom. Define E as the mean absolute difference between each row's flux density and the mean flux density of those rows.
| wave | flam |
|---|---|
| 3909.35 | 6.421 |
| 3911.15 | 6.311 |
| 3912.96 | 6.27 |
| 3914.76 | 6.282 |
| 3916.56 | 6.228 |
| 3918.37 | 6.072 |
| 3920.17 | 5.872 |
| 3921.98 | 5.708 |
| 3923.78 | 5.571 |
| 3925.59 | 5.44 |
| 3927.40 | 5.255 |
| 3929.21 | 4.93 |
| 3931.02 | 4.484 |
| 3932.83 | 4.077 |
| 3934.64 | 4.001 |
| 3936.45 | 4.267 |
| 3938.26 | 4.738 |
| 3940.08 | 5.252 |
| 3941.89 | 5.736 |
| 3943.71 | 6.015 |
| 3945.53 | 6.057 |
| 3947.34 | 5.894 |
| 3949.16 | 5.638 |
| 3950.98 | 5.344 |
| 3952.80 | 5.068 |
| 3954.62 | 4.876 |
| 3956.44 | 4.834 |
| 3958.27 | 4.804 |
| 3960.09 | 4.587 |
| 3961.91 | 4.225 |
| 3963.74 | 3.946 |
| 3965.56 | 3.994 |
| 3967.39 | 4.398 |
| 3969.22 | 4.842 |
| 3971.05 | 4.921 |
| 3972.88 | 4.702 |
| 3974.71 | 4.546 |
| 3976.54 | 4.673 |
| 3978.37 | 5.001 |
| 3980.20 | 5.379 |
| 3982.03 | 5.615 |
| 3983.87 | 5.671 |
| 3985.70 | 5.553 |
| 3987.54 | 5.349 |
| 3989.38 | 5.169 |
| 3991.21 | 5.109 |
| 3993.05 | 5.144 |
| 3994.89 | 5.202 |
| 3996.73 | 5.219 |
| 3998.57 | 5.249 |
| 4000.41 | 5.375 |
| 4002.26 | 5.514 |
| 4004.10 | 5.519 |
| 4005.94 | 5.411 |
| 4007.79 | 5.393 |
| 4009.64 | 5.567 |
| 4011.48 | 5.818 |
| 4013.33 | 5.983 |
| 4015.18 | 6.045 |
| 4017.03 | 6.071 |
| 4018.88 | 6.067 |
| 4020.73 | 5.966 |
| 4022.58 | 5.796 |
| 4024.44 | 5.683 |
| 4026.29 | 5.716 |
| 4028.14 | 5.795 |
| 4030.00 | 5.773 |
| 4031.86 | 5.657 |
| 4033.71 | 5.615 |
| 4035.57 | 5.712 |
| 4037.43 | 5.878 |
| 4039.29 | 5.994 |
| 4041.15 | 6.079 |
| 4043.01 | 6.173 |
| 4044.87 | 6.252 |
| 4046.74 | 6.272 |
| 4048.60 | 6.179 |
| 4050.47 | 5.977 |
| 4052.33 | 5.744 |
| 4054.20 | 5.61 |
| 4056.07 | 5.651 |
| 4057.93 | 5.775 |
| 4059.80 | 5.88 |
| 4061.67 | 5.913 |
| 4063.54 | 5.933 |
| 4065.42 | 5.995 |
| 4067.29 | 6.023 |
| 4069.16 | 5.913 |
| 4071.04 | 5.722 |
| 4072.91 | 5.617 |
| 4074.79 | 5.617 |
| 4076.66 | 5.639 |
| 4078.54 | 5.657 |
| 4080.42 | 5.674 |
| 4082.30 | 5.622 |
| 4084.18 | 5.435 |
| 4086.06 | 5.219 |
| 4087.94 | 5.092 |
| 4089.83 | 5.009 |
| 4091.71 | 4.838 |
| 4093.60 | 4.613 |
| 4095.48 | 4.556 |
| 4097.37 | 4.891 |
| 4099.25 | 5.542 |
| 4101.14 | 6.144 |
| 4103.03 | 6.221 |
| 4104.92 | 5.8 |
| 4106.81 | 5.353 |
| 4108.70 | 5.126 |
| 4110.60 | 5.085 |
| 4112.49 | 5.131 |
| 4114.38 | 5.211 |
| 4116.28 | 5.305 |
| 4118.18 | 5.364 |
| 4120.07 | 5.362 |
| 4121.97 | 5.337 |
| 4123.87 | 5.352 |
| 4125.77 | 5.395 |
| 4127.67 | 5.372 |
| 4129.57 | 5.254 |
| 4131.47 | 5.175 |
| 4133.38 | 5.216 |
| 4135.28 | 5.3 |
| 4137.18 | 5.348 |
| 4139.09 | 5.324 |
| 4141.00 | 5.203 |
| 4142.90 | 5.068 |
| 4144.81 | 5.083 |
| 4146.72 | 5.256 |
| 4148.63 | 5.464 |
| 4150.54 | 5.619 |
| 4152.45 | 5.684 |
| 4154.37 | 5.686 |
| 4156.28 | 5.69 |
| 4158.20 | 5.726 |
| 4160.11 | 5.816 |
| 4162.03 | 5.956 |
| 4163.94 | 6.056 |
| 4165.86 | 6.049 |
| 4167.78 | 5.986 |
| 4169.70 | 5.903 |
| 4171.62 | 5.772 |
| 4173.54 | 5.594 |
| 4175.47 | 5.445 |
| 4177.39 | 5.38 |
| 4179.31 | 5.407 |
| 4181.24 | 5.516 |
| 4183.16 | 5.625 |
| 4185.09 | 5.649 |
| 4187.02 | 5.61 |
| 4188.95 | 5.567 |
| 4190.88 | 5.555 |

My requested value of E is 0.31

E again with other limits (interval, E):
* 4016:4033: 0.13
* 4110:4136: 0.08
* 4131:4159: 0.20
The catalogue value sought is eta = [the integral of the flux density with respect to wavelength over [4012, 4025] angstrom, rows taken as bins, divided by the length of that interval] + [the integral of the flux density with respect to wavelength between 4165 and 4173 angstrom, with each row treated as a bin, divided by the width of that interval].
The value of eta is 11.9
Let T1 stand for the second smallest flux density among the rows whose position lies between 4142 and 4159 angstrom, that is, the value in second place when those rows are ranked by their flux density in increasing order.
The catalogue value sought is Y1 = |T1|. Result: 5.08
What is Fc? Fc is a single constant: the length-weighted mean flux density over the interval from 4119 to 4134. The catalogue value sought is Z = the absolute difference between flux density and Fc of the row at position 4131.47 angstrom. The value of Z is 0.14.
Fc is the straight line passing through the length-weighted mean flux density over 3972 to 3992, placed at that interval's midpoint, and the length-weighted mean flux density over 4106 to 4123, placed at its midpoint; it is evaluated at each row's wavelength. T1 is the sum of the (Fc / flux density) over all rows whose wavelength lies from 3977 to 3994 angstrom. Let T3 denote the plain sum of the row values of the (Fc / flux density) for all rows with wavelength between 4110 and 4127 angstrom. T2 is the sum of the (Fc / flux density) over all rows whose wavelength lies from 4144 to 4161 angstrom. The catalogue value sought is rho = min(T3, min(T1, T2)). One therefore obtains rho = 8.6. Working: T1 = 8.74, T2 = 8.56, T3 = 8.95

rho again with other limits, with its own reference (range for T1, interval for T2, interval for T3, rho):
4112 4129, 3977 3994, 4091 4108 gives 8.7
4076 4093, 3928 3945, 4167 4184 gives 8.5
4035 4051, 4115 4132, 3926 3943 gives 7.7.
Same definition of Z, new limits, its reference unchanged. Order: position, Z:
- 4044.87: 0.94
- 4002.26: 0.20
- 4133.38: 0.09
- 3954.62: 0.43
